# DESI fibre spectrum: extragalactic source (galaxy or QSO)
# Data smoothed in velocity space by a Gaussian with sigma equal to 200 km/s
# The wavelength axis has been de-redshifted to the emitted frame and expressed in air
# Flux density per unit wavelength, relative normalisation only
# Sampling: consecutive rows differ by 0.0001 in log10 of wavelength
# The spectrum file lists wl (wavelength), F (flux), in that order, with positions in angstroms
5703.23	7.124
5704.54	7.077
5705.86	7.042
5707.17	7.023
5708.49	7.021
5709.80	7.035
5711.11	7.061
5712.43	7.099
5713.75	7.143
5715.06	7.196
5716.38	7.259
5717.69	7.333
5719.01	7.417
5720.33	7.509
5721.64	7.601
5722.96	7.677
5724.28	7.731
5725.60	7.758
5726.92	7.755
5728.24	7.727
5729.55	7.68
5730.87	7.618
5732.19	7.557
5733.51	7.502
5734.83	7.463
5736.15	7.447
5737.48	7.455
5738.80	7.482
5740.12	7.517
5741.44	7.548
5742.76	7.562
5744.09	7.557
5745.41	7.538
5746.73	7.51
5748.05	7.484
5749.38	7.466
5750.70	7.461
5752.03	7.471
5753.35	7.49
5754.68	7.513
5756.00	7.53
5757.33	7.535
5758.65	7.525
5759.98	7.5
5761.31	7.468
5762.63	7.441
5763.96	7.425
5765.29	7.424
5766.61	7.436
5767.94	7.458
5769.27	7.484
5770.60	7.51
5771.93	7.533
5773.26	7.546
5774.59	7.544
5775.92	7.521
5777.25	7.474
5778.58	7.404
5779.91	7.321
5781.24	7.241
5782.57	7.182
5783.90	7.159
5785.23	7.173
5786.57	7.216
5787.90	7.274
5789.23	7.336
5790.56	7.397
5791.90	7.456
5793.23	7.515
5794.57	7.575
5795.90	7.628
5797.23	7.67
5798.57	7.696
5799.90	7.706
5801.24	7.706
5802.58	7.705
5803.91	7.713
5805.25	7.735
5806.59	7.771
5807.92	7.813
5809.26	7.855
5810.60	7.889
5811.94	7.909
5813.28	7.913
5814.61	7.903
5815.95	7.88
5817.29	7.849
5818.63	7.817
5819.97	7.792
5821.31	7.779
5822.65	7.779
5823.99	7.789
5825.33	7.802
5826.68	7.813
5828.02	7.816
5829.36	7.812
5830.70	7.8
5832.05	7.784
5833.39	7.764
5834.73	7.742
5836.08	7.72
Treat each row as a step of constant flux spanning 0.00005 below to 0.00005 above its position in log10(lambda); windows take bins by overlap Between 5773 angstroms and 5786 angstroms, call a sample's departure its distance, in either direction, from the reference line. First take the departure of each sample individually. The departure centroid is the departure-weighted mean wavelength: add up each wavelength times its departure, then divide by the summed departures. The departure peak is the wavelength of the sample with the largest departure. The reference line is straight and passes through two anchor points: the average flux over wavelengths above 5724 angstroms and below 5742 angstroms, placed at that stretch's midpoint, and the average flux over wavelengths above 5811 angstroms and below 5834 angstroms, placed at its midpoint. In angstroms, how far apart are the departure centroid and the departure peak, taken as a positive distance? 2.9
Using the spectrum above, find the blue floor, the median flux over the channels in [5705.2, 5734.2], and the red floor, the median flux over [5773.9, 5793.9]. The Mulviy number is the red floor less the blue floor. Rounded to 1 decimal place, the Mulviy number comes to -0.1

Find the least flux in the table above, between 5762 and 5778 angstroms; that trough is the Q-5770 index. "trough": 7.424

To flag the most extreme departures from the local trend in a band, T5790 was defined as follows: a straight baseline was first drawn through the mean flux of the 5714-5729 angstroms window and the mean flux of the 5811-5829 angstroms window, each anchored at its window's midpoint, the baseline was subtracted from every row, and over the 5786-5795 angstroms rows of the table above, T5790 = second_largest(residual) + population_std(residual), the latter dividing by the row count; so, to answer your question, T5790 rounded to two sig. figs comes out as -0.13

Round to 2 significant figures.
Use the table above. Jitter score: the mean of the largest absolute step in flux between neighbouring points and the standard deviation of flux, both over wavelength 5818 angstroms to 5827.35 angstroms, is 0.020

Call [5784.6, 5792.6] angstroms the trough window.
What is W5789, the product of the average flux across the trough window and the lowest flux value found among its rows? 52.4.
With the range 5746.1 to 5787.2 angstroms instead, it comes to 53.2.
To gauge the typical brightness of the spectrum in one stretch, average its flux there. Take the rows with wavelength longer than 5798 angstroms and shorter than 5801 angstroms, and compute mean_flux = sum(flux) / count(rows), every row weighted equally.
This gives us 7.70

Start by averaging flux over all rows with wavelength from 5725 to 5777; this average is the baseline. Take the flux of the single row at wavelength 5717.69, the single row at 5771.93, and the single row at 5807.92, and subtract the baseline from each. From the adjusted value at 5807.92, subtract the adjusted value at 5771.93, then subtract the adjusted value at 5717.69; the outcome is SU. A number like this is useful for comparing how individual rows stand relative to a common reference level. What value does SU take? 0.5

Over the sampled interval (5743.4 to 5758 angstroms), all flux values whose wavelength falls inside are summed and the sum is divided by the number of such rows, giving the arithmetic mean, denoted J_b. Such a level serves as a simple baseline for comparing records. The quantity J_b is 7.50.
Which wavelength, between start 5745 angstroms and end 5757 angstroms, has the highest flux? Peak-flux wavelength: 5745.41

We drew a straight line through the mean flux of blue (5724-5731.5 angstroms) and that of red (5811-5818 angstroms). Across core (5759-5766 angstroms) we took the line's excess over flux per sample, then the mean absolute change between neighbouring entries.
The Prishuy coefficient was 0.022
